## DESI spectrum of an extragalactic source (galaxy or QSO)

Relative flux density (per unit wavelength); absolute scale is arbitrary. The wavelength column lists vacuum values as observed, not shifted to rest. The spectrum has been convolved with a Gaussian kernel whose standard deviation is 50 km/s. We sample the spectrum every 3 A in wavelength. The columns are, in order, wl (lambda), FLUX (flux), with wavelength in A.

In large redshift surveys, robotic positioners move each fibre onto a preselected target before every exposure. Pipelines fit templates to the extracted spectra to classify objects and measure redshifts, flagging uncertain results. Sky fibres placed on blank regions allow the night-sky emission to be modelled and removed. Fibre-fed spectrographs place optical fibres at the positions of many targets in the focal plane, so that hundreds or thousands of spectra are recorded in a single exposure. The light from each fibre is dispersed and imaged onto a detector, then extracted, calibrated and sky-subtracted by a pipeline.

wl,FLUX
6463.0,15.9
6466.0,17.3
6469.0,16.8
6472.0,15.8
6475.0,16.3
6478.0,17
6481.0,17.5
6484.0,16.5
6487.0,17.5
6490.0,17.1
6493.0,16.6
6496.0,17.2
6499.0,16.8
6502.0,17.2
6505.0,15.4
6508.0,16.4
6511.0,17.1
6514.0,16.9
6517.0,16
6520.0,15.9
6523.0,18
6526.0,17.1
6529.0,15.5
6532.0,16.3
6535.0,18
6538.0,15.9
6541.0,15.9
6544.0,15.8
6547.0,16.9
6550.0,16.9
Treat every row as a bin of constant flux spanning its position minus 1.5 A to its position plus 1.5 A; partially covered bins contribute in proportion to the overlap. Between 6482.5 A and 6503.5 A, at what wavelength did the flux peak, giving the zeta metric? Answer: 6487.0 A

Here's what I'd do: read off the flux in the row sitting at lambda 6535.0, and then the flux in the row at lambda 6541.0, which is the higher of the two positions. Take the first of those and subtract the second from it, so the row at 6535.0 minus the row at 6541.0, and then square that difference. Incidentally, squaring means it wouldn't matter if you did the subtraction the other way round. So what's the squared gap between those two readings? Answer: 4.4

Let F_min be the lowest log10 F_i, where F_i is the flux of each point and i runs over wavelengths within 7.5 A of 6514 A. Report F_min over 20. 0.0601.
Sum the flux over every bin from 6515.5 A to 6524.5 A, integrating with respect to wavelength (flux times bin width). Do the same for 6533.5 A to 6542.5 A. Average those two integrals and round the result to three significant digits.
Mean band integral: 150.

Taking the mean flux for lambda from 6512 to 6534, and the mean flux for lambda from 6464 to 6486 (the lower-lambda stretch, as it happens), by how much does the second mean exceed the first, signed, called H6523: 0.2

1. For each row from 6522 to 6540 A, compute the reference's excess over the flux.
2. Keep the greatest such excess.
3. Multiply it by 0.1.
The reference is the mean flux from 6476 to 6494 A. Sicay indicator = 0.15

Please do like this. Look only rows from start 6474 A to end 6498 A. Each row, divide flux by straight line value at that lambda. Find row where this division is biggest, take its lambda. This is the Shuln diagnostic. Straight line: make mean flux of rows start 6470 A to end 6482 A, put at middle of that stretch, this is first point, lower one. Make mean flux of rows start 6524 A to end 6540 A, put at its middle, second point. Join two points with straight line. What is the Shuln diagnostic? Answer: 6487.0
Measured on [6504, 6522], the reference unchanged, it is 6511.0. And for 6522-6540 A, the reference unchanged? 6535.0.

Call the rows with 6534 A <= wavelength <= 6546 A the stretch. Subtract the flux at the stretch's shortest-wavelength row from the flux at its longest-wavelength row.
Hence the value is -2.2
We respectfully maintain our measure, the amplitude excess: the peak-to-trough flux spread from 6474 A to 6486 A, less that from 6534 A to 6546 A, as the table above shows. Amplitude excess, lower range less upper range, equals -1.0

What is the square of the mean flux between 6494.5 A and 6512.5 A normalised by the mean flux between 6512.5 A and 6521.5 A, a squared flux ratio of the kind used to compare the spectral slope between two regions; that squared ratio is 1.05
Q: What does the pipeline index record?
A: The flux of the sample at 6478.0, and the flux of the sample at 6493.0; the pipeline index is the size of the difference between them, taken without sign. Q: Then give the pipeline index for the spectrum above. 0.40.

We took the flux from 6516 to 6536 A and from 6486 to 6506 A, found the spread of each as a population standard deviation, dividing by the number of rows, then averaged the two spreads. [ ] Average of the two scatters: 0.79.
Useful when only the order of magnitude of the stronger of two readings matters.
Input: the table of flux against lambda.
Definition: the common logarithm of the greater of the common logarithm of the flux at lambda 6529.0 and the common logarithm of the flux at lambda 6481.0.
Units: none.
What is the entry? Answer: 0.0945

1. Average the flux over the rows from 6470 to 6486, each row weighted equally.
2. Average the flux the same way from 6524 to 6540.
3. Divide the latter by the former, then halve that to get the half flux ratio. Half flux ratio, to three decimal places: 0.498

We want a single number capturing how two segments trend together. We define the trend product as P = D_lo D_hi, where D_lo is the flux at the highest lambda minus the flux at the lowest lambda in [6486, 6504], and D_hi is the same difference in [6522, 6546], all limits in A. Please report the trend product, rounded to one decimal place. 0.7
